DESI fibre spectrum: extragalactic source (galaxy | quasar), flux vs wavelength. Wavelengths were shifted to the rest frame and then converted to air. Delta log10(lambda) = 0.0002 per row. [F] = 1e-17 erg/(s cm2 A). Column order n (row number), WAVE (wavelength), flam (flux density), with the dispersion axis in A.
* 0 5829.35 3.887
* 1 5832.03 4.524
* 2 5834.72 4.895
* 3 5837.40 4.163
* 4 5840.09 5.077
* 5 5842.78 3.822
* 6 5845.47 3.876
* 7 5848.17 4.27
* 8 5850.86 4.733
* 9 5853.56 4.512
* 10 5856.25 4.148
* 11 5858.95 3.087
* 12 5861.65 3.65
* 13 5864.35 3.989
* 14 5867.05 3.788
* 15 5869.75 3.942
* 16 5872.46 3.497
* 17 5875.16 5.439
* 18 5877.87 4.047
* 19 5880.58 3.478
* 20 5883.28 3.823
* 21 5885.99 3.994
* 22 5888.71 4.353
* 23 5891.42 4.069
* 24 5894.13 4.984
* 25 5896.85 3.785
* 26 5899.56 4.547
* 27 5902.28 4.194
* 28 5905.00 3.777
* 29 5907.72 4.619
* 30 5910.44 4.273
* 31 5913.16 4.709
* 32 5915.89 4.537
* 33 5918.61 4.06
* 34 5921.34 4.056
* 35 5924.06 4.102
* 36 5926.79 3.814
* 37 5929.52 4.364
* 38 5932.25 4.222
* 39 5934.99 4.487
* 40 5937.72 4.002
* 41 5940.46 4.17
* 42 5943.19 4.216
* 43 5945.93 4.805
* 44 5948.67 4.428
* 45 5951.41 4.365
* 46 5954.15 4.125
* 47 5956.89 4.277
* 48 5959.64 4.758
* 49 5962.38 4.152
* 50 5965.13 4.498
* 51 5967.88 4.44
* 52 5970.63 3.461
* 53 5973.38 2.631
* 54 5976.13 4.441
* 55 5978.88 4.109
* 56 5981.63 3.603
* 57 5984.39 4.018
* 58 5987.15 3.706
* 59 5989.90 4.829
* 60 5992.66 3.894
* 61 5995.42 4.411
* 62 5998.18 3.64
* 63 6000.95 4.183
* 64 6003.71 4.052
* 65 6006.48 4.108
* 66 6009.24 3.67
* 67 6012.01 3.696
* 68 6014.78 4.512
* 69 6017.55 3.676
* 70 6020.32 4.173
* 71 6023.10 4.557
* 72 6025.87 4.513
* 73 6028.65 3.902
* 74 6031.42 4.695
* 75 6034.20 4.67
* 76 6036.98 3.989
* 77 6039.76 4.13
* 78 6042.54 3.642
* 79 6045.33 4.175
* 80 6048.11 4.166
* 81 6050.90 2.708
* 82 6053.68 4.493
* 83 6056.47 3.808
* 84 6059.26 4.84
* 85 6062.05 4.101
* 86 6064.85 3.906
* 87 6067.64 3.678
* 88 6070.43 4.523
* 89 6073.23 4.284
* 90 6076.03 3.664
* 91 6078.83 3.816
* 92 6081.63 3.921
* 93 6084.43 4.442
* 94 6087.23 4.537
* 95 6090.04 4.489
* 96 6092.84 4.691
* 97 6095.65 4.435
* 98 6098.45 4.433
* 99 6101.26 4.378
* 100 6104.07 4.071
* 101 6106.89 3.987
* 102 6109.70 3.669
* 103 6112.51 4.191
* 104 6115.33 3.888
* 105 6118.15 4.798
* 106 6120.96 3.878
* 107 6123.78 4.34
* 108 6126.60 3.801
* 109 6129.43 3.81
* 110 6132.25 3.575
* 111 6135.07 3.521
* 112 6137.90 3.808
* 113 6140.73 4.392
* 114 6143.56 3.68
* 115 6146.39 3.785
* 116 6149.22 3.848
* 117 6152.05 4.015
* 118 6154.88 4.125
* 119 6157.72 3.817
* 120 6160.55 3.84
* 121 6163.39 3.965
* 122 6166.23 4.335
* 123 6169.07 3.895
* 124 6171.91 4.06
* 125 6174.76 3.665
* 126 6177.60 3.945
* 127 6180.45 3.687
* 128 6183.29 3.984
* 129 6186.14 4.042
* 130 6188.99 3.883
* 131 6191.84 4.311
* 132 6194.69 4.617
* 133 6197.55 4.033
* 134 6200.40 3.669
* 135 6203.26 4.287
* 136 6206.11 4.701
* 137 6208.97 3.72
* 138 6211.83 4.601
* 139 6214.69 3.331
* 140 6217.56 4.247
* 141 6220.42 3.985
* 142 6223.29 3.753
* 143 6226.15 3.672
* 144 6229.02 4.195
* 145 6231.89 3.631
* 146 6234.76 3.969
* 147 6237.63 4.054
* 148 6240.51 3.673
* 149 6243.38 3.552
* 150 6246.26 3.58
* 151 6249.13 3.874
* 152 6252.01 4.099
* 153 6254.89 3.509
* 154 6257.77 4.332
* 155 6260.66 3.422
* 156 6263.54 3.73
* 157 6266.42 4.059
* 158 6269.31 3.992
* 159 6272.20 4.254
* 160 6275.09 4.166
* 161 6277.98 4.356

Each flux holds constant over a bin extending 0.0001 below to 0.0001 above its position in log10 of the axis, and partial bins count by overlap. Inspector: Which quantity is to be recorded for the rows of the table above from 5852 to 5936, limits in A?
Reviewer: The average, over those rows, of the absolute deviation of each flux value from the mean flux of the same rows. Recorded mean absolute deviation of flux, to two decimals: 0.35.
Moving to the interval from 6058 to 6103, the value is 0.31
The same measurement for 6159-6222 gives 0.26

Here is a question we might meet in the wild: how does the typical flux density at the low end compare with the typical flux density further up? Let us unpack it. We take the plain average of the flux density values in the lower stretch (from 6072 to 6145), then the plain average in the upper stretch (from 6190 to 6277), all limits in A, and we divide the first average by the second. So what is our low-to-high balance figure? 1.03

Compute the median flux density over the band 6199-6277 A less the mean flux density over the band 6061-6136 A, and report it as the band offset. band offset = -0.14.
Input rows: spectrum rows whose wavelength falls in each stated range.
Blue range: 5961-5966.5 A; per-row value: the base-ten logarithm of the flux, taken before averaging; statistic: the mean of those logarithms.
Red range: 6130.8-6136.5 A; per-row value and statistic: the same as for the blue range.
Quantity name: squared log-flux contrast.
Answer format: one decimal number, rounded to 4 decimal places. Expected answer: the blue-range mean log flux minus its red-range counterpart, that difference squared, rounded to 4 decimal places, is 0.0073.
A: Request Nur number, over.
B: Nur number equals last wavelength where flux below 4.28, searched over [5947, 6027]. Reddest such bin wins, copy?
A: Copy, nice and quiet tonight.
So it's 6020.32 A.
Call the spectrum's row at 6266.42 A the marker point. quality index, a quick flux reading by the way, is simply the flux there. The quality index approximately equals 4.059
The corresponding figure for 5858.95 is 3.087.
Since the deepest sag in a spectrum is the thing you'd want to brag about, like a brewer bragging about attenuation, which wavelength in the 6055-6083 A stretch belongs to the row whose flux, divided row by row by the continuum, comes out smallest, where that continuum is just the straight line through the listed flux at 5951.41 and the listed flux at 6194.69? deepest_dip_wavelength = 6076.03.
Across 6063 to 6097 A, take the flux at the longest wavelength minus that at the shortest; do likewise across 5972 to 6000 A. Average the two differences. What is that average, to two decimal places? 0.77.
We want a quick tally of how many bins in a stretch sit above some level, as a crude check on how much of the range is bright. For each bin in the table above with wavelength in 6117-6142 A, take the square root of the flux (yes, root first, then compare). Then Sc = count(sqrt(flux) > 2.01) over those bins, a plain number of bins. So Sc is 3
